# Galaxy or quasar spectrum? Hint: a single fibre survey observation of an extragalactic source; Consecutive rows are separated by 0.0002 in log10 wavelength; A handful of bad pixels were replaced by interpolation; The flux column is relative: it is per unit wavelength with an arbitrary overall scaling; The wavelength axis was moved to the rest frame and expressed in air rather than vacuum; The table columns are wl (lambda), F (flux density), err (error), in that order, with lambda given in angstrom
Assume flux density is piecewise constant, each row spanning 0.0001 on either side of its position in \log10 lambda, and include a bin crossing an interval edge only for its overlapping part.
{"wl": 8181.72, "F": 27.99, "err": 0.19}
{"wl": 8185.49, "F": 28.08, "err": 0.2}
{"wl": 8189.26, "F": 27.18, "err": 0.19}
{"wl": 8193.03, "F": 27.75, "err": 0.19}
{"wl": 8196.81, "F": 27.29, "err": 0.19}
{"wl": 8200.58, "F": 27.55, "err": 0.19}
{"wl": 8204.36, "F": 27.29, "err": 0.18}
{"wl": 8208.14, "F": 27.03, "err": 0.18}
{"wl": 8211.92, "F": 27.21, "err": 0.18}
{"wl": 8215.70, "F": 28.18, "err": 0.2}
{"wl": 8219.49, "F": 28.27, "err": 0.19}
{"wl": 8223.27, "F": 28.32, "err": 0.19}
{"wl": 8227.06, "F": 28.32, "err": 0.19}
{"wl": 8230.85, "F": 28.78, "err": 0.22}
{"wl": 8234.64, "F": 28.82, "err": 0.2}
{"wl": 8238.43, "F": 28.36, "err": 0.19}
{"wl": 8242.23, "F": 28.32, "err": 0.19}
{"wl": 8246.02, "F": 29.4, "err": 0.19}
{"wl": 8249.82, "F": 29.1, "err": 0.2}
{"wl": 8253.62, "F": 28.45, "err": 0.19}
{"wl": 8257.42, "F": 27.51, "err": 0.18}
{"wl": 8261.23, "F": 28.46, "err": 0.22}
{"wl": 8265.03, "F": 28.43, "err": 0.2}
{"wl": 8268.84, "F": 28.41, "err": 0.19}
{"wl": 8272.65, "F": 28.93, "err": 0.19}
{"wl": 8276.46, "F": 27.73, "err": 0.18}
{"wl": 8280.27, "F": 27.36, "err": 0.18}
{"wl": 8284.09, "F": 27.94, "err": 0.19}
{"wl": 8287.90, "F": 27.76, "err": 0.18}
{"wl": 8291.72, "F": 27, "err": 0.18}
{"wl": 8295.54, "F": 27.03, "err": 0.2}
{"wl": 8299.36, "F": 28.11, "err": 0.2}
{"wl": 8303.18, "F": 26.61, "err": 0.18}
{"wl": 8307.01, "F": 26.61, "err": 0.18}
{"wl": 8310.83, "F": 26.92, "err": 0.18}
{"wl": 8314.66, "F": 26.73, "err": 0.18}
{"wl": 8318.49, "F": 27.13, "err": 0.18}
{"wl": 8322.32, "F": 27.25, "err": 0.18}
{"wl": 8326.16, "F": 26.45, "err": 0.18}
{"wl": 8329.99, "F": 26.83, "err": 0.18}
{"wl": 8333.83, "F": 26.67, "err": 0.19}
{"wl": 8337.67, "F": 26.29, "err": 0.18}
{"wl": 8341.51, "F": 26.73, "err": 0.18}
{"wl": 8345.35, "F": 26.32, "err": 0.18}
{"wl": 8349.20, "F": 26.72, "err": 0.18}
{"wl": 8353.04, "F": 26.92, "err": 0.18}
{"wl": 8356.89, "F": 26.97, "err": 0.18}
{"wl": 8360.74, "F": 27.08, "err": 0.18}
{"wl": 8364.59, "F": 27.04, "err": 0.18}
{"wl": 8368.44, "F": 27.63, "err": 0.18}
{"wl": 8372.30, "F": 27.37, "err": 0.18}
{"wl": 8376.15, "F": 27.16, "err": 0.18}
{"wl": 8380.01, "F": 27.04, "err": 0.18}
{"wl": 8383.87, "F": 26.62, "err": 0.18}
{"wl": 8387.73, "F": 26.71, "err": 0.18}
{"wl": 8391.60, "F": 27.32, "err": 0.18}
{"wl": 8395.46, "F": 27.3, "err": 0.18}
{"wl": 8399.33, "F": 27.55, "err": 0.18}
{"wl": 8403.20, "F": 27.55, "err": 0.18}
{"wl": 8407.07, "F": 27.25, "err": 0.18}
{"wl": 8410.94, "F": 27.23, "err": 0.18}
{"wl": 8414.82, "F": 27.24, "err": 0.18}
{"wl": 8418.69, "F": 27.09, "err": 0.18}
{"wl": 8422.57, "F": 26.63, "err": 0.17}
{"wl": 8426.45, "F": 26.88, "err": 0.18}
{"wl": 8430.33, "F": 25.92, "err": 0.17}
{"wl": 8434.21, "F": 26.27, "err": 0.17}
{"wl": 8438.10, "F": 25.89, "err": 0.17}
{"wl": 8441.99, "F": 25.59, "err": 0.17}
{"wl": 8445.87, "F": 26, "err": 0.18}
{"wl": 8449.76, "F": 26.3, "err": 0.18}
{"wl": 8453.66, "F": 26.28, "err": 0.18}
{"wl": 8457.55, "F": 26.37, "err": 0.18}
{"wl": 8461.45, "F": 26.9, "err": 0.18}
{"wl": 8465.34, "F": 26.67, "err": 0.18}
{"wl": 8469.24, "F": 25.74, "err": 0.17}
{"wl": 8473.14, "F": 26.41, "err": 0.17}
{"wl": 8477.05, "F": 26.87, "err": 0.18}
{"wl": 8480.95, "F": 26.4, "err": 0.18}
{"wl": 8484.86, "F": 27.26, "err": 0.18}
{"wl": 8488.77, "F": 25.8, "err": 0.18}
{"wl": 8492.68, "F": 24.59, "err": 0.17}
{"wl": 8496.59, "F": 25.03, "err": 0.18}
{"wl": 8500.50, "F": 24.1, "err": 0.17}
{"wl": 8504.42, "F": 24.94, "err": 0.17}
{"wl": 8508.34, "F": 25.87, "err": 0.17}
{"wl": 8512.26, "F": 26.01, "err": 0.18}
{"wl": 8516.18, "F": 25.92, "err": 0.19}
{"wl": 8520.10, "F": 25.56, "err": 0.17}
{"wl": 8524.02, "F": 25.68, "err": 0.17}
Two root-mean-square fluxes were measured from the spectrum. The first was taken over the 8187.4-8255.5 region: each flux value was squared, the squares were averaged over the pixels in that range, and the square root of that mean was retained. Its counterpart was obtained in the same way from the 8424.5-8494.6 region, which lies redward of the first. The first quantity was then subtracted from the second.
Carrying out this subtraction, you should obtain -1.9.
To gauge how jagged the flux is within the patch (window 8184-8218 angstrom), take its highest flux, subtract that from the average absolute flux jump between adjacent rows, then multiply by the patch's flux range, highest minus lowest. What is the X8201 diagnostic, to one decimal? -31.9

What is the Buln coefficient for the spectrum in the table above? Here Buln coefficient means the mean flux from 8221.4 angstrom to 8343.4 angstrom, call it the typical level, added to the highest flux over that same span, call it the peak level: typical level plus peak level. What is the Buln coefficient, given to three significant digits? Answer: 57.1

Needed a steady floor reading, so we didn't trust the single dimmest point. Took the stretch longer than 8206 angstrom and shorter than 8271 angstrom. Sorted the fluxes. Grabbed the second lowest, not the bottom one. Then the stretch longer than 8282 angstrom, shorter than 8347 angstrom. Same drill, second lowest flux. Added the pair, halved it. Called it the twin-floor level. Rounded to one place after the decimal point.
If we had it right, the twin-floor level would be 26.8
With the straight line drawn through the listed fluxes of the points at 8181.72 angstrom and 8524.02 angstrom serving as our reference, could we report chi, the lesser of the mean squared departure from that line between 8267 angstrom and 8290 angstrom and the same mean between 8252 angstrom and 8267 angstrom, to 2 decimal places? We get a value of 0.70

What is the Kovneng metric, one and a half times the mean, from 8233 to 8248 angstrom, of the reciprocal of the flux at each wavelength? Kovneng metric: 0.0522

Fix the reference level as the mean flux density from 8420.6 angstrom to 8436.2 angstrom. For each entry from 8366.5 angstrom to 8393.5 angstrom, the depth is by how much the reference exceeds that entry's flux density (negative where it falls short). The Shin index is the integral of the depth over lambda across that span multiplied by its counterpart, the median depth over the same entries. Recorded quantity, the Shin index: 14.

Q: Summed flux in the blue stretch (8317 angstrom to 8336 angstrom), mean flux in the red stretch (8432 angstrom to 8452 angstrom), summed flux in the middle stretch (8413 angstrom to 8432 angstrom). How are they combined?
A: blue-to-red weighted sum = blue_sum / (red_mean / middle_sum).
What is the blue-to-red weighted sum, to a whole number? 691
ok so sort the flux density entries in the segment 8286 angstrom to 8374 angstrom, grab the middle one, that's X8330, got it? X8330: 26.92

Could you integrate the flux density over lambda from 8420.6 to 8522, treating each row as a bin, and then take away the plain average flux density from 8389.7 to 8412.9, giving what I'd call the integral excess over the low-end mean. 2610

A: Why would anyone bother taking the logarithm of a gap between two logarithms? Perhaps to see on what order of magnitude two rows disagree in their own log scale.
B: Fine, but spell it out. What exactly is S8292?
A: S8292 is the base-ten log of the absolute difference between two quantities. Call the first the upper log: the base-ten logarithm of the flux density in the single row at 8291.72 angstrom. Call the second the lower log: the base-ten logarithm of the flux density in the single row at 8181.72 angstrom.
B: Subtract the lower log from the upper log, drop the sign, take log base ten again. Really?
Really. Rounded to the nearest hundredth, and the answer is -1.81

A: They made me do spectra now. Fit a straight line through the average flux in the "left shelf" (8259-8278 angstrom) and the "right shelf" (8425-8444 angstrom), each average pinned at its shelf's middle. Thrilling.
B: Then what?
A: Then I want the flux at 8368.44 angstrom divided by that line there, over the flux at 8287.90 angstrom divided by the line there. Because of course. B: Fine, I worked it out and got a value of 1.04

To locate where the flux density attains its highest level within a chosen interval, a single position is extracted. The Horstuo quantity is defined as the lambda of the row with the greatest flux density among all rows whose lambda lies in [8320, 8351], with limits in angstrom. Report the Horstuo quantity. 8322.32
